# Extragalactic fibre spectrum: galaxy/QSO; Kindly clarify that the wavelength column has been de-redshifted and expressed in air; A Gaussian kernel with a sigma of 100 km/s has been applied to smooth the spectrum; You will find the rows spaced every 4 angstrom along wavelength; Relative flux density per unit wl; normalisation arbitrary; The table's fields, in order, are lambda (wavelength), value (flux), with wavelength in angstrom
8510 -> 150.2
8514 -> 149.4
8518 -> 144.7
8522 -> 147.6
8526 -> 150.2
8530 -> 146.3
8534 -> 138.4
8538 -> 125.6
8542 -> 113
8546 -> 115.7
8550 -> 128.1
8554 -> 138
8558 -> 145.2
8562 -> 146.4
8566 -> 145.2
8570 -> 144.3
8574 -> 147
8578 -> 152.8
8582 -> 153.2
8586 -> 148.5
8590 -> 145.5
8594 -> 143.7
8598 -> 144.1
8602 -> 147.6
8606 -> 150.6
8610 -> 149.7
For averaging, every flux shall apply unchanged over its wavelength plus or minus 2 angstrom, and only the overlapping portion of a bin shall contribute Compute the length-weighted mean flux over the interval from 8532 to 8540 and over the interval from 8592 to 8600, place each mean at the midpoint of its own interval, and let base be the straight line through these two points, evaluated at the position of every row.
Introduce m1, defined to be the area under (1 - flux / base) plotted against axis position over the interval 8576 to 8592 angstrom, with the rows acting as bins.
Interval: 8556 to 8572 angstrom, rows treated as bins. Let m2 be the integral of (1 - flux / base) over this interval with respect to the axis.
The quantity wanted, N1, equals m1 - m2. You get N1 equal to -0.1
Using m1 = -1.0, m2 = -0.90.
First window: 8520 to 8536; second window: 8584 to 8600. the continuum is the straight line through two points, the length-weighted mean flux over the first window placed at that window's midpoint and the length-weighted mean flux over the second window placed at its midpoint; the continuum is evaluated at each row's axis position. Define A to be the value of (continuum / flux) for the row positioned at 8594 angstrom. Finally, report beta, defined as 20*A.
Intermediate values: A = 1.01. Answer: 20.2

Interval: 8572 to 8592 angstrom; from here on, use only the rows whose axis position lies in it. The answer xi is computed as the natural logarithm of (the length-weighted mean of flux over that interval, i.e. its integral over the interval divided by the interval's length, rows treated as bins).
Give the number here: 5.01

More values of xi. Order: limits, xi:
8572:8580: 5.01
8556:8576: 4.98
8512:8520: 4.99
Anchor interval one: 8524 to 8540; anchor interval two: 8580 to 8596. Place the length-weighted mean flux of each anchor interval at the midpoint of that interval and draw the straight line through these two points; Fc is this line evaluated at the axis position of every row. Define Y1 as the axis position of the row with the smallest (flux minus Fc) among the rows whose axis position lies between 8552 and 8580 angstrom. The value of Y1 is 8554 angstrom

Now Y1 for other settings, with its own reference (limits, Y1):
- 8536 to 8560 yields 8542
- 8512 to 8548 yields 8542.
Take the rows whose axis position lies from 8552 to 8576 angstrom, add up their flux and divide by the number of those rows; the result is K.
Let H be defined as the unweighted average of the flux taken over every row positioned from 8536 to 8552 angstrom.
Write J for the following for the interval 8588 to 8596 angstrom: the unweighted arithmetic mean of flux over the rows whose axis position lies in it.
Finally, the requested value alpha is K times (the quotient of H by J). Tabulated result 120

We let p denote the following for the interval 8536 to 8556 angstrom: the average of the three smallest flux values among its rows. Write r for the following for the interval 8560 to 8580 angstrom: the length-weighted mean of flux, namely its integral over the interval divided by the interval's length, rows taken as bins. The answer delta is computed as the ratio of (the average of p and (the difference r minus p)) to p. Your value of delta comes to 0.62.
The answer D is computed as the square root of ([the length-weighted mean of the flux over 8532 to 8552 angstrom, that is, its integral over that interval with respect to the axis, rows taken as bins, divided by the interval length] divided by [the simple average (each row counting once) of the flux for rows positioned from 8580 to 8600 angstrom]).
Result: 0.92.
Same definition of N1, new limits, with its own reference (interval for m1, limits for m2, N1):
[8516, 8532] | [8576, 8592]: -1.2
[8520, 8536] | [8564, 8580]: -0.9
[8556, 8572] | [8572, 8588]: 0.2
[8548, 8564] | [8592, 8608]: -0.2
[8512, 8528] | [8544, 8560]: -2.8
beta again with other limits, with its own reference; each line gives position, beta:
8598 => 20.2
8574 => 19.8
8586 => 19.6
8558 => 20.0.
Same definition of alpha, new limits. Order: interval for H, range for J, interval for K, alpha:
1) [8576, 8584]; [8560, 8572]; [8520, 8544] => 144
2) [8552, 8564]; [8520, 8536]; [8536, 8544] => 117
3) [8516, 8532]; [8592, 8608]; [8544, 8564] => 135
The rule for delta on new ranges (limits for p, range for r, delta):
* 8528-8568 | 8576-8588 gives 0.64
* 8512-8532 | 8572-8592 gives 0.51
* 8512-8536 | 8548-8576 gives 0.50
